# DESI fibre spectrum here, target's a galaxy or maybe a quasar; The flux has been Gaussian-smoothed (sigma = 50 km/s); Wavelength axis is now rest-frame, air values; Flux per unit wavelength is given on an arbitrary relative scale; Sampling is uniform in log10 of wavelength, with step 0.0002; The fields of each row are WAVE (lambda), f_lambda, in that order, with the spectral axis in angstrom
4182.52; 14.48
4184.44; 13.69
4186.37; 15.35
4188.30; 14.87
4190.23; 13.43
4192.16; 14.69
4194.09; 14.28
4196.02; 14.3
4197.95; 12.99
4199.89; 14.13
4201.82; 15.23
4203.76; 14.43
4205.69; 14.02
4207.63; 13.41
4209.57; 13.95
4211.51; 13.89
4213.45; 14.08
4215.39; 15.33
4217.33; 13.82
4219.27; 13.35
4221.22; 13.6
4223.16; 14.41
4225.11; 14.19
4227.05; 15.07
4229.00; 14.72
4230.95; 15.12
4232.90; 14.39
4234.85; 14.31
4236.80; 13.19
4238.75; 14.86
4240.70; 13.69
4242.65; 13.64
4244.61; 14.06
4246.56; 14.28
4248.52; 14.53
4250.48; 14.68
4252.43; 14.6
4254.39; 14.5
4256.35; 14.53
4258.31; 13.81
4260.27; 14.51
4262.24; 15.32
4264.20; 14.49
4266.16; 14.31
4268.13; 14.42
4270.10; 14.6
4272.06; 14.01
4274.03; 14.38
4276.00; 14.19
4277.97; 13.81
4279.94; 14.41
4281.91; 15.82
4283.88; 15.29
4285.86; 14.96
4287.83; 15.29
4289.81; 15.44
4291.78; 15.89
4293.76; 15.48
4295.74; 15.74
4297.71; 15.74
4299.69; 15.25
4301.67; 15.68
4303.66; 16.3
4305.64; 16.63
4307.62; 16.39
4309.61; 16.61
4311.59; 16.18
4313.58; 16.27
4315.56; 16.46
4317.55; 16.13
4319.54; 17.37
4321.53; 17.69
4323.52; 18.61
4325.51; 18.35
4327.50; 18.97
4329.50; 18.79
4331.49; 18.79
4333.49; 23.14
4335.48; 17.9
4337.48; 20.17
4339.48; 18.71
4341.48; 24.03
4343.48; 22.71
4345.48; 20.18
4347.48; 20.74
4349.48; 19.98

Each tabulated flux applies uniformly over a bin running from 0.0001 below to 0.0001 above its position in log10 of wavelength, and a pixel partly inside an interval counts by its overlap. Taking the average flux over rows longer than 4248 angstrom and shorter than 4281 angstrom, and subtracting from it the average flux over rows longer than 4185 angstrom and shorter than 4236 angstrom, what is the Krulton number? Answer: 0.1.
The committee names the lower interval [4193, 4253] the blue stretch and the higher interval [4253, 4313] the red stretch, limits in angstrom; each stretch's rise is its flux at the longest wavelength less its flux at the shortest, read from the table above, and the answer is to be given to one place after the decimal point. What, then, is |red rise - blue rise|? 1.4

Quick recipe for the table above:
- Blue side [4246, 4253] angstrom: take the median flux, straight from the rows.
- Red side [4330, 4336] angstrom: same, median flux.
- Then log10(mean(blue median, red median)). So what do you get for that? 1.22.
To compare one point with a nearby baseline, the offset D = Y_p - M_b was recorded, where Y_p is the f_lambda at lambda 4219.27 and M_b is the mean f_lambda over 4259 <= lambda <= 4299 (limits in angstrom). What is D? -1.6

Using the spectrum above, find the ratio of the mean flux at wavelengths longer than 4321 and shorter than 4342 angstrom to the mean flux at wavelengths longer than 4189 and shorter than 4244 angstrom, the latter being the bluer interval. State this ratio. 1.38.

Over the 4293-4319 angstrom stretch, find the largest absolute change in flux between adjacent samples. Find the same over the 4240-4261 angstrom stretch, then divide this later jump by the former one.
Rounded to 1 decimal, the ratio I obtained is 1.2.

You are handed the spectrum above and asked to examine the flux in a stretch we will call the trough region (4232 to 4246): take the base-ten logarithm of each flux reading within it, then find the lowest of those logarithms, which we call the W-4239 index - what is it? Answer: 1.12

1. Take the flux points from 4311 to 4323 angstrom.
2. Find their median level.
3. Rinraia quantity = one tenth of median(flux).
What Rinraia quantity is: 1.64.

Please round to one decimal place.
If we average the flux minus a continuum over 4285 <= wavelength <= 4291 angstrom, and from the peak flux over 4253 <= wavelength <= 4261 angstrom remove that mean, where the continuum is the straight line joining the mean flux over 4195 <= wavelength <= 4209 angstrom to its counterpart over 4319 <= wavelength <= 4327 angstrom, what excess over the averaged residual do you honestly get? 16.2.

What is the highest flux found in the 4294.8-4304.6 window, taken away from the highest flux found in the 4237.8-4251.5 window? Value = -1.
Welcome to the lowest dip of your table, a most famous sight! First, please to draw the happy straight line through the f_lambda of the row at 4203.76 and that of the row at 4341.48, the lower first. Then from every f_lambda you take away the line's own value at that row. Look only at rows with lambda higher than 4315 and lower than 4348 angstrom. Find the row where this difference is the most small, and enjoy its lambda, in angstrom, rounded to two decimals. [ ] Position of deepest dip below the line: 4317.55 angstrom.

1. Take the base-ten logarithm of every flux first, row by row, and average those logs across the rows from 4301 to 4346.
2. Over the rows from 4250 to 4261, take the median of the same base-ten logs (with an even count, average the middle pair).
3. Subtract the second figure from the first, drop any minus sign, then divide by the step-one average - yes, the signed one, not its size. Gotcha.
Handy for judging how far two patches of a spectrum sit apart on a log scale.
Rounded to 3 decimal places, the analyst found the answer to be 0.078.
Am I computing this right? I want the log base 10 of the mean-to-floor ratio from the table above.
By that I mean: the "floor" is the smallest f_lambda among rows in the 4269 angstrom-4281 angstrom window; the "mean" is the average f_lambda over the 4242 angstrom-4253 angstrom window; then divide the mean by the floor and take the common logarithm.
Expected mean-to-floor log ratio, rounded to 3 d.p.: 0.015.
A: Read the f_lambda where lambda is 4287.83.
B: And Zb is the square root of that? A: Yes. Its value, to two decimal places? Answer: 3.91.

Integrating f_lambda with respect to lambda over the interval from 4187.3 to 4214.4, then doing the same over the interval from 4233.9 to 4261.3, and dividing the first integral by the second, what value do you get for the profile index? 0.98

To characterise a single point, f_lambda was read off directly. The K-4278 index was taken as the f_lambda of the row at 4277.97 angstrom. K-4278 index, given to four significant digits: 13.81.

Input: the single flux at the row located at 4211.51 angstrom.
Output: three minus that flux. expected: -10.9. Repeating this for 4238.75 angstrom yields -11.9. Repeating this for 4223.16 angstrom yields -11.4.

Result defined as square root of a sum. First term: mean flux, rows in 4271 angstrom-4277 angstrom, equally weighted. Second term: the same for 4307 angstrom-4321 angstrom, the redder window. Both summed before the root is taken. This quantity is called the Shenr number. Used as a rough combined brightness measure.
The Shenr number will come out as 5.54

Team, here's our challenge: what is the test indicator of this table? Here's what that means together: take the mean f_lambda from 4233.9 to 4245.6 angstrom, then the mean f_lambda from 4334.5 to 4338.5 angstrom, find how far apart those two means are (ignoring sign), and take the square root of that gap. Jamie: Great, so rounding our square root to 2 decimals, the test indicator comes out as 2.25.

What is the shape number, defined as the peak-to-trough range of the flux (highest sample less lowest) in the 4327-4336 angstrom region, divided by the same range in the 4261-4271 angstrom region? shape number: 5.2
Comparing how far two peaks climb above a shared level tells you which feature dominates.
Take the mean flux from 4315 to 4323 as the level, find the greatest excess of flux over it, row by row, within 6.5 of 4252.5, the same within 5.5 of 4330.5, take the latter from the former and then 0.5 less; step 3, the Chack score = -9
